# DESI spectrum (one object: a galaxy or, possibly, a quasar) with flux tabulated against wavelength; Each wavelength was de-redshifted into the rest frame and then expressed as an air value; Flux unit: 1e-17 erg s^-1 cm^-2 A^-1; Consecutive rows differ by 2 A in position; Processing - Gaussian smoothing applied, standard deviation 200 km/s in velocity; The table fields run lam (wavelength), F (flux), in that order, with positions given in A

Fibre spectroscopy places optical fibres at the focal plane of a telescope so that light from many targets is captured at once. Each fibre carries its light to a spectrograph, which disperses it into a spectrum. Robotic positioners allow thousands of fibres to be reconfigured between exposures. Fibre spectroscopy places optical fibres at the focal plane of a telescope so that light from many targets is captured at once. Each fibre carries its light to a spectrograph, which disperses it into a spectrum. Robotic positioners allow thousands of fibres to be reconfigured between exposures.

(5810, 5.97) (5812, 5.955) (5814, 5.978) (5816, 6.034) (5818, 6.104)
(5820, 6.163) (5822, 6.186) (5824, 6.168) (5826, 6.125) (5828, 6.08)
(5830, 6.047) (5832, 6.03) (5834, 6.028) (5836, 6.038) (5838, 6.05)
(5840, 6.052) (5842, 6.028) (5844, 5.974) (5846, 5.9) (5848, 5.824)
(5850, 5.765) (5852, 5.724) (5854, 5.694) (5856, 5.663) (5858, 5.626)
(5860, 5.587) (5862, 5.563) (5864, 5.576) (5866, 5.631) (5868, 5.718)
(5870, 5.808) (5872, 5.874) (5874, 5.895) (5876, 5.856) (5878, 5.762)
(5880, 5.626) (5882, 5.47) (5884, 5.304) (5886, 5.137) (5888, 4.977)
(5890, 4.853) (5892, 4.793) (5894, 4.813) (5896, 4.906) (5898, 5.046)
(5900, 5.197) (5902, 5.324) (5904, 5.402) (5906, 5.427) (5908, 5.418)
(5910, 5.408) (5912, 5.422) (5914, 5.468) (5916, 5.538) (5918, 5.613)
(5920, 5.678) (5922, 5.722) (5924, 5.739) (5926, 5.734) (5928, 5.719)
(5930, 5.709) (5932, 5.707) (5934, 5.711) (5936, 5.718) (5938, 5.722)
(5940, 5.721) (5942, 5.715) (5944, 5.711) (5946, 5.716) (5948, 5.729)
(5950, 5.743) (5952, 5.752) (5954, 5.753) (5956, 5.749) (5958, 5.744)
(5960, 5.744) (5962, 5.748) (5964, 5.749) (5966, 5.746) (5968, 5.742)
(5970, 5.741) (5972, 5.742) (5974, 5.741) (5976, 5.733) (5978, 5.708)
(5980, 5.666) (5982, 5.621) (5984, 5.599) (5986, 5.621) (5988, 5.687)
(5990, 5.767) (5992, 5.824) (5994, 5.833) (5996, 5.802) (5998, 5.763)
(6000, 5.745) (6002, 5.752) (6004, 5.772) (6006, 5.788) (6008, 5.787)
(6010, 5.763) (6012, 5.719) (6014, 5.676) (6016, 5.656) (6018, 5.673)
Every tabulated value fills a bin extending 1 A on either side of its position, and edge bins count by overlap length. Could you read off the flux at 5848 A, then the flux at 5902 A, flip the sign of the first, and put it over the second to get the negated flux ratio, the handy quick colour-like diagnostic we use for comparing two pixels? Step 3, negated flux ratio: -1.09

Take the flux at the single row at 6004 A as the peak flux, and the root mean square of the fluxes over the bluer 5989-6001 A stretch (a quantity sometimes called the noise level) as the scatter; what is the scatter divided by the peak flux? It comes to 1.003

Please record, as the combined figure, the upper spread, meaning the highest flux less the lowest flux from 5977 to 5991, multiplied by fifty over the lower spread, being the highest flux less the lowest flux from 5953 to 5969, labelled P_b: 764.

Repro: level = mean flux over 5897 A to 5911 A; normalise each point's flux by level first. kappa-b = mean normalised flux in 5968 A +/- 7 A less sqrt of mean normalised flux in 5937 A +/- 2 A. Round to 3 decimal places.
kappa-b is 0.043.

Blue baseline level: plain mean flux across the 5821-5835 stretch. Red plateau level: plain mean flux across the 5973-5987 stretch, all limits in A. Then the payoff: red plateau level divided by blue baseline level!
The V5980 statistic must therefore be 0.93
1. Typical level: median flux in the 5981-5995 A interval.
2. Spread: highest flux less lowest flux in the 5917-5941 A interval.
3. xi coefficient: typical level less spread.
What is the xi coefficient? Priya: 5.56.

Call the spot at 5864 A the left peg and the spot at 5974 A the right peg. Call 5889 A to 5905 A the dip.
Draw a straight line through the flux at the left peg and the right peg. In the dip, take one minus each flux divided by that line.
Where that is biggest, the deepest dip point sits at 5892 A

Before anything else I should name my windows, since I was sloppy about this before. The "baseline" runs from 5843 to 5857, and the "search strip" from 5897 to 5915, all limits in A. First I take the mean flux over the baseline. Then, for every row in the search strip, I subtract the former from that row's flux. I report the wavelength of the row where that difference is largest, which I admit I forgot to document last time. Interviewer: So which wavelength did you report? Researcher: 5914 A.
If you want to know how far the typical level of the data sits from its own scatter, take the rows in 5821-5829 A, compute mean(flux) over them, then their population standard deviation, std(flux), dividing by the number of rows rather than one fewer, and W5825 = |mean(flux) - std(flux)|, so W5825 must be 6.10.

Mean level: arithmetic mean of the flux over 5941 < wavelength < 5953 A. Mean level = 5.73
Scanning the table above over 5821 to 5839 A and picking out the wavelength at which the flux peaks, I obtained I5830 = 5822 A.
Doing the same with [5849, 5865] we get 5850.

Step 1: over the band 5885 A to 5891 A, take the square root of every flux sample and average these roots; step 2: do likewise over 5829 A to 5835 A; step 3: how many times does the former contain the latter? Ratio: 0.91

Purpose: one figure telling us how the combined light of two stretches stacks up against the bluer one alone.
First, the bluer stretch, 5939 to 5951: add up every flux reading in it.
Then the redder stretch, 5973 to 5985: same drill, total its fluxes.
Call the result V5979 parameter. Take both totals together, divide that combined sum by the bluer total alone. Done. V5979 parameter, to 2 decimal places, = 1.99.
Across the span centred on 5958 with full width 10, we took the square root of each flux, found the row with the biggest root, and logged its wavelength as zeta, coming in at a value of 5954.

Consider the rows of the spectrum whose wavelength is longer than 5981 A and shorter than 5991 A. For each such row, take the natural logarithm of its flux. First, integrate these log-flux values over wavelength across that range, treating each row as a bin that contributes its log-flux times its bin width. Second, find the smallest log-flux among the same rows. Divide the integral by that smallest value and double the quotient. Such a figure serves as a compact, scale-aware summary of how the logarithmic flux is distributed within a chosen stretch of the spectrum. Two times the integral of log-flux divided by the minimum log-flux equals 20.1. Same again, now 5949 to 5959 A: 20.0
